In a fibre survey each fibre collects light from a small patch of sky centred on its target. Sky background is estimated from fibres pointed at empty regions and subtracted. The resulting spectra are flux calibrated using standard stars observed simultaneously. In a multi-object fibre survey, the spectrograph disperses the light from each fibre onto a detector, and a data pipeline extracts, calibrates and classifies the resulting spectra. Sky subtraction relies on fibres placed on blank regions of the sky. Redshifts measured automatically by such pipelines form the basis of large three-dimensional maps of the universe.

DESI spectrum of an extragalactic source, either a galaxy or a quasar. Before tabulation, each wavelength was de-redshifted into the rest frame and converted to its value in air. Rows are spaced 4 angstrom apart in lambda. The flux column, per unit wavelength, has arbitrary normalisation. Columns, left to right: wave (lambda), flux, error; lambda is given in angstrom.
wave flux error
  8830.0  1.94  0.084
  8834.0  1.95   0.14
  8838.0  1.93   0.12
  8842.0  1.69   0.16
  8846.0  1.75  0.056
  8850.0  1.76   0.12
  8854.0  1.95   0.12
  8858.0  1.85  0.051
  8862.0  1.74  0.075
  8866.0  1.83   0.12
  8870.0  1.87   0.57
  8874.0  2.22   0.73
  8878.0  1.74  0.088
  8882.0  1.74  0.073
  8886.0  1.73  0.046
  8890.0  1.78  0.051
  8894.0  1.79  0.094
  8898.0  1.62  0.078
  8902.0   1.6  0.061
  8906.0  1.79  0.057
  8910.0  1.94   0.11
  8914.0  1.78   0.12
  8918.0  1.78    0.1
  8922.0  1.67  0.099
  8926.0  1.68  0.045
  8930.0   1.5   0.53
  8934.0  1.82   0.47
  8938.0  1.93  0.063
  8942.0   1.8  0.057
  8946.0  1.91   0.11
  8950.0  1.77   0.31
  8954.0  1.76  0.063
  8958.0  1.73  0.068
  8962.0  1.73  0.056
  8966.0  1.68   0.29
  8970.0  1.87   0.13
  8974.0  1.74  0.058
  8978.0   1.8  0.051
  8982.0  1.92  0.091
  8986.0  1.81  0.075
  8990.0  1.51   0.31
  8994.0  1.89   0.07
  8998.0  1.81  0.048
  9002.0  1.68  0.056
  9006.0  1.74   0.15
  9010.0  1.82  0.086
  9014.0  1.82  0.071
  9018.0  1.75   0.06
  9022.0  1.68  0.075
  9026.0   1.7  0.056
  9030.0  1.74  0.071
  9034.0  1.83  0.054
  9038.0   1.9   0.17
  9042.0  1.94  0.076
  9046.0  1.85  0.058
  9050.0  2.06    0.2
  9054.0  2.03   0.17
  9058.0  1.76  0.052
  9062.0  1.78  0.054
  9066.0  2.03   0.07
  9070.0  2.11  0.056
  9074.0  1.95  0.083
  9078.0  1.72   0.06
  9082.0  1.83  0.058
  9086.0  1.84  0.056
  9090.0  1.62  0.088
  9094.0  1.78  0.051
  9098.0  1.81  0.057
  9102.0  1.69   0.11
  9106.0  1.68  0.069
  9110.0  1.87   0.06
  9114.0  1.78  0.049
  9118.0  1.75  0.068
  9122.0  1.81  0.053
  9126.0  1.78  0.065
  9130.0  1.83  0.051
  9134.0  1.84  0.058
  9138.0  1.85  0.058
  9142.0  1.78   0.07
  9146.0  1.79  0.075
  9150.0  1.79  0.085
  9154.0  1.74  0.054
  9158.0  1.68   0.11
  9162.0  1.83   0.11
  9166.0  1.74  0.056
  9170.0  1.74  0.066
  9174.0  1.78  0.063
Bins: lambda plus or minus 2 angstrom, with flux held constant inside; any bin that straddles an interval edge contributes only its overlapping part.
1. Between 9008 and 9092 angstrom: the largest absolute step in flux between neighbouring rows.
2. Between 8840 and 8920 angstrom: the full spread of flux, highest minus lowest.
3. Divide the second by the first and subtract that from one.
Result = -1.3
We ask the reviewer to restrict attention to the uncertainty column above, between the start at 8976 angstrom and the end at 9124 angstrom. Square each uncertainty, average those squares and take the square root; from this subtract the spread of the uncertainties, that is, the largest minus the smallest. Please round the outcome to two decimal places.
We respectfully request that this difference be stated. -0.16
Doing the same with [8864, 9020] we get -0.47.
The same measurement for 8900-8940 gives -0.25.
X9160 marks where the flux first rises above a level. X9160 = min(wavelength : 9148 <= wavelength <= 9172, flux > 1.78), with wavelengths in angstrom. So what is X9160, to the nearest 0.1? 9150.0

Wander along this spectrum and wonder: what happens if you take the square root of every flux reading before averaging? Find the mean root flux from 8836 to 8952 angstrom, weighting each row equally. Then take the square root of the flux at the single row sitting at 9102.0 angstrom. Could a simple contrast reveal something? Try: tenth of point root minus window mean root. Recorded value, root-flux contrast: -1.21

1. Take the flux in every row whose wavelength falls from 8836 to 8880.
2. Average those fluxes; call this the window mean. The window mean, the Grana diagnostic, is 1.85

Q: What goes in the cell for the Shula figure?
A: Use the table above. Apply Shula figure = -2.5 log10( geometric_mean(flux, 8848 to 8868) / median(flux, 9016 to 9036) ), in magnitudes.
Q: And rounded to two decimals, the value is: -0.05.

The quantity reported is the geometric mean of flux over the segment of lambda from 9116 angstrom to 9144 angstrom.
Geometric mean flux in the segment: 1.81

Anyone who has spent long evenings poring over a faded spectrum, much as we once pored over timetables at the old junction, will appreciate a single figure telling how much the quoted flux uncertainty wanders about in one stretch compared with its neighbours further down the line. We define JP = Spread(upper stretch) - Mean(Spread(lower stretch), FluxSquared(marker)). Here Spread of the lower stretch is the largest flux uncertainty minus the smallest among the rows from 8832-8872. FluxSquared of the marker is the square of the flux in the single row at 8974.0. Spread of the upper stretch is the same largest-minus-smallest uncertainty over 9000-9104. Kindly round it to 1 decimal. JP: -1.6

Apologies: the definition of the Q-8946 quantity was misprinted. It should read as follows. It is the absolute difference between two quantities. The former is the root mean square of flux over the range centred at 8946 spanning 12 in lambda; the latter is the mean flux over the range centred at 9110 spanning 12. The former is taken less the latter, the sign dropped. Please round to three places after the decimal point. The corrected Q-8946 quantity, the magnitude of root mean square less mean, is 0.051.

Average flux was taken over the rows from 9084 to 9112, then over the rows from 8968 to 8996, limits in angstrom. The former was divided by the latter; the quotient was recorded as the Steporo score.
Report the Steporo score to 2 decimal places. 0.98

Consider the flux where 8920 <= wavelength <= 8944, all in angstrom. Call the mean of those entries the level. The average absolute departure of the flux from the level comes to 0.12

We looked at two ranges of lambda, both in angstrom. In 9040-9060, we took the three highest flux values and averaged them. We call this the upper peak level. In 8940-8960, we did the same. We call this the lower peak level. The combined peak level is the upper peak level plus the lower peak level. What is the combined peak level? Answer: 3.84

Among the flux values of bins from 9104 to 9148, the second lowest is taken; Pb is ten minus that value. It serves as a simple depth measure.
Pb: 8.25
